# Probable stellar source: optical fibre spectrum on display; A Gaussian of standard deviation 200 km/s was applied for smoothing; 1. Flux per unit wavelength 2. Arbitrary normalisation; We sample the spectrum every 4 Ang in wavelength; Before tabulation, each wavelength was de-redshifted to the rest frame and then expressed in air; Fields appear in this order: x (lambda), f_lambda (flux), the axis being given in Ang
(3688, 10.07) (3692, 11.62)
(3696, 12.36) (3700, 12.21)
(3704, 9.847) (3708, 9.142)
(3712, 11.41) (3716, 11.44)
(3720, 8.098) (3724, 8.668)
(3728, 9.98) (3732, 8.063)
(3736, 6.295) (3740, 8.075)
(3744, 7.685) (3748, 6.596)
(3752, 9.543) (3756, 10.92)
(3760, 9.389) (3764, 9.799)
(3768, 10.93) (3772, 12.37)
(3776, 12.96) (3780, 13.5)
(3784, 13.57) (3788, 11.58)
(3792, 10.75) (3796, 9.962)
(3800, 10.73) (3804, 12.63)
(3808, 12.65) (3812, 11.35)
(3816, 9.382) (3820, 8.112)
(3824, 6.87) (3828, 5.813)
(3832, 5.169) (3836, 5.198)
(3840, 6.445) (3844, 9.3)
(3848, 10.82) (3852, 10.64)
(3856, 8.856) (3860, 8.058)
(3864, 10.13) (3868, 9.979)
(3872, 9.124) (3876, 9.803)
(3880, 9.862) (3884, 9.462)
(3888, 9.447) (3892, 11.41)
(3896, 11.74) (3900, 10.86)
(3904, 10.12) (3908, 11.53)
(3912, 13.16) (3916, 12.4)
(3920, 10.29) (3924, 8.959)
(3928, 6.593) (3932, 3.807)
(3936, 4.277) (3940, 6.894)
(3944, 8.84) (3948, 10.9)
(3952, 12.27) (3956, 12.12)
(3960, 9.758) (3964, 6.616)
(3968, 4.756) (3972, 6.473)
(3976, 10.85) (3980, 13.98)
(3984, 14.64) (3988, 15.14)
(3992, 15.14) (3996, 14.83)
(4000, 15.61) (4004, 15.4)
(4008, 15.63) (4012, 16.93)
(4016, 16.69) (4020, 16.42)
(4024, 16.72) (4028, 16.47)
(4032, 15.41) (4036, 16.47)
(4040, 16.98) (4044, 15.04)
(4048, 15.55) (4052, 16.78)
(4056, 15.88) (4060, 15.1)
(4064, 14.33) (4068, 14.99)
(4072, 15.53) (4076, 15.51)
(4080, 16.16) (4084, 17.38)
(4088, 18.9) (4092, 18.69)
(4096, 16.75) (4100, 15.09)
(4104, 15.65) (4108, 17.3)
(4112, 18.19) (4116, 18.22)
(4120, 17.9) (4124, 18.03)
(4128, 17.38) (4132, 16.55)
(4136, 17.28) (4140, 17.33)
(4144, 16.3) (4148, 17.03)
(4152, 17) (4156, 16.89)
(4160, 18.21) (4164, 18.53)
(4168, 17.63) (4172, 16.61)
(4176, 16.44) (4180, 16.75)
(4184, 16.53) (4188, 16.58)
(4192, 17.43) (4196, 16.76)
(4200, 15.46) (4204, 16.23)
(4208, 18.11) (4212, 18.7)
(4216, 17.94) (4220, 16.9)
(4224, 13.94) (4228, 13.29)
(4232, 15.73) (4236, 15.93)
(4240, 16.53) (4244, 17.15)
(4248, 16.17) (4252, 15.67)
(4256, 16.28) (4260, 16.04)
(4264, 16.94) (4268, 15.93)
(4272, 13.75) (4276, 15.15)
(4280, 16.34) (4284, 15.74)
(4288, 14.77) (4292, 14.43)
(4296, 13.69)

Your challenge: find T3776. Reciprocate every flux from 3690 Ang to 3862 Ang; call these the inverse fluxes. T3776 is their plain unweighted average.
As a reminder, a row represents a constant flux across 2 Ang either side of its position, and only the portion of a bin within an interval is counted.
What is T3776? 0.109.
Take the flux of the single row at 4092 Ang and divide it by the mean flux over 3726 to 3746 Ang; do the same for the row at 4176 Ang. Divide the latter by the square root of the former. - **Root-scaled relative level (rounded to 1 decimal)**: 1.3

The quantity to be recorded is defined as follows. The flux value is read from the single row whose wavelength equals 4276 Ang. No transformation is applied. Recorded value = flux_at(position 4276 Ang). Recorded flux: 15.15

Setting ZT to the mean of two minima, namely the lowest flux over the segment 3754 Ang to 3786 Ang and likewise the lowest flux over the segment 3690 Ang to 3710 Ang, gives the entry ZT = 9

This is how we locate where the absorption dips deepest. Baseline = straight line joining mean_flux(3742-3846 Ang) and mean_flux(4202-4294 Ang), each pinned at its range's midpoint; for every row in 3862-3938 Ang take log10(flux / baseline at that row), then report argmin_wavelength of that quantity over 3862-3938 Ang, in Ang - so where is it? 3932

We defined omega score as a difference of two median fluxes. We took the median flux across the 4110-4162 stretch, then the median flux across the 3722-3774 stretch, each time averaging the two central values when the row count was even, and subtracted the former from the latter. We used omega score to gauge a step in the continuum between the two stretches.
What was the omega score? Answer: -7.9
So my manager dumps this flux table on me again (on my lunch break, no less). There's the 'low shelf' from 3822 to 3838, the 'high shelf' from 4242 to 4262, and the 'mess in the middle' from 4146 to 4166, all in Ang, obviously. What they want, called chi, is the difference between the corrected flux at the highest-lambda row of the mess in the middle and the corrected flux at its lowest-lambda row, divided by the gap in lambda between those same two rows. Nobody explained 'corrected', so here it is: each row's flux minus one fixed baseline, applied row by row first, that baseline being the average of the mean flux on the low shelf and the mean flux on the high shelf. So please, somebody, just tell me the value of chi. 0.09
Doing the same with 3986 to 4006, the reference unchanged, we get 0.02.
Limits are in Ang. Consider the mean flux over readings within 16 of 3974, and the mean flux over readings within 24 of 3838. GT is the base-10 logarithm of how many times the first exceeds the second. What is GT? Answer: 0.11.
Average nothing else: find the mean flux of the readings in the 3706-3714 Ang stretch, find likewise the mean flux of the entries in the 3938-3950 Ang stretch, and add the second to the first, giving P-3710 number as 19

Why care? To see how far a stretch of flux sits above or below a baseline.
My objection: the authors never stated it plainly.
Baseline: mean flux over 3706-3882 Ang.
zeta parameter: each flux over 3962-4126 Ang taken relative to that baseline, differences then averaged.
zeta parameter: 5.7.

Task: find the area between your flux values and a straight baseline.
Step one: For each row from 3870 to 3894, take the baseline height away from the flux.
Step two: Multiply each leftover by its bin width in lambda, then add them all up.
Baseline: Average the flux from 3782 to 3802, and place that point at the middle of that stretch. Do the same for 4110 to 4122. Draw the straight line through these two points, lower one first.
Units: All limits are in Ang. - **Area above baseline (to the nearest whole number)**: -80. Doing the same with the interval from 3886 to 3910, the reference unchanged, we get -64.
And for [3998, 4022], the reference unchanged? 6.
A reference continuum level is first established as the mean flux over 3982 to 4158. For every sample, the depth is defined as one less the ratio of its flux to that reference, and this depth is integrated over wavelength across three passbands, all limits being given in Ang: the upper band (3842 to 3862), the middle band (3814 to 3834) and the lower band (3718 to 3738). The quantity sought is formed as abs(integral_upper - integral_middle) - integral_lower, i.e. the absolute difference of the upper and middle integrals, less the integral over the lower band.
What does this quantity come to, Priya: -7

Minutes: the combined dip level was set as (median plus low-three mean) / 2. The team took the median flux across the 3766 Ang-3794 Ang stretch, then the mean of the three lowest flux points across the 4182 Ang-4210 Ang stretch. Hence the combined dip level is 14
